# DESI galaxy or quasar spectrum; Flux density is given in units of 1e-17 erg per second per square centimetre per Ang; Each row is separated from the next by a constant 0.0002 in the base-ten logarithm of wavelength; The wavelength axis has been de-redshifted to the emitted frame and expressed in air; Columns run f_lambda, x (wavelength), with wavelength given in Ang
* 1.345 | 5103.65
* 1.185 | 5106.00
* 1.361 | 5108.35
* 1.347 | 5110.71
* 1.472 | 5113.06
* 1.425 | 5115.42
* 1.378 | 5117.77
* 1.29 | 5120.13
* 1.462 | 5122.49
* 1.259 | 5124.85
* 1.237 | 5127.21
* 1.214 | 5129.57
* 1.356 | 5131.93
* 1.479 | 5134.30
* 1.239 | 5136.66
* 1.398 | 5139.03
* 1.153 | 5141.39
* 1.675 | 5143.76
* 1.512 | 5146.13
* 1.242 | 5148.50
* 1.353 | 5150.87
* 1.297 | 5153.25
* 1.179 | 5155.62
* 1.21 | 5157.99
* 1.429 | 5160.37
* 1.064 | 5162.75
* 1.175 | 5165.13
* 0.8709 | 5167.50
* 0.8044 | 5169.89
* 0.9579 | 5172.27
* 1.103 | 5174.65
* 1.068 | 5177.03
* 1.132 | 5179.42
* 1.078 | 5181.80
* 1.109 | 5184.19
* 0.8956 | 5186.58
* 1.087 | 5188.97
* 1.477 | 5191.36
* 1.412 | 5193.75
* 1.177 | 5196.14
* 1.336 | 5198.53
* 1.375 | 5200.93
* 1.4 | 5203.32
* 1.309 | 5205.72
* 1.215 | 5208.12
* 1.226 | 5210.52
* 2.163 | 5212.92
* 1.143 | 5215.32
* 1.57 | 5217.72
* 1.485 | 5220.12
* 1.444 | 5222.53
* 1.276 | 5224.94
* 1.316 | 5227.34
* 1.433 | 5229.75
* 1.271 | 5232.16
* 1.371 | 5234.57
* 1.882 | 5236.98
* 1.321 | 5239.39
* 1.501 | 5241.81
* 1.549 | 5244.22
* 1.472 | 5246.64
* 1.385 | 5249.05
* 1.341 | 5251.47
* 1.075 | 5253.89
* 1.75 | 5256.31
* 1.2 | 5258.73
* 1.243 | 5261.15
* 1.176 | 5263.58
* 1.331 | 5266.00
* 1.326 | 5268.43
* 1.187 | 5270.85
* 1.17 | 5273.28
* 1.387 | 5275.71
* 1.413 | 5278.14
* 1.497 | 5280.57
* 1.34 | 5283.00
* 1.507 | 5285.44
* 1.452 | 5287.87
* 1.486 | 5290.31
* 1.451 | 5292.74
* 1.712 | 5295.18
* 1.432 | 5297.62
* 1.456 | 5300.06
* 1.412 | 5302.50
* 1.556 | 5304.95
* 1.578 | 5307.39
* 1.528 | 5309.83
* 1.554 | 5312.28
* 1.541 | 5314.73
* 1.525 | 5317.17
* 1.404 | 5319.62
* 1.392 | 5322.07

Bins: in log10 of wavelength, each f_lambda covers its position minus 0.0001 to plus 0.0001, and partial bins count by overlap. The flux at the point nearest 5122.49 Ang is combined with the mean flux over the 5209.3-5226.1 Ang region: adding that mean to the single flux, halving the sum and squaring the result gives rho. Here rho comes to 2.15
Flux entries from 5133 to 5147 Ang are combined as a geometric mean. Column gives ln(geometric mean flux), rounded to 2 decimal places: 0.34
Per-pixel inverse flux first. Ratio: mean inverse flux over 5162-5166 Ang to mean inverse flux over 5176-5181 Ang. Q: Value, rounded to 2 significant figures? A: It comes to 0.98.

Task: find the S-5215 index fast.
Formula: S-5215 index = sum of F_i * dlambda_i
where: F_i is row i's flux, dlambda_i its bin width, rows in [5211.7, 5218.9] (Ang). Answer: 12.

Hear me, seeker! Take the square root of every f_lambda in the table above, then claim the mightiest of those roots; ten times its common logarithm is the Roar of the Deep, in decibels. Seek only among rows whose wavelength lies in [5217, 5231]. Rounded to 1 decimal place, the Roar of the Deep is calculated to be 1.0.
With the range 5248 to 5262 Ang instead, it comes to 1.2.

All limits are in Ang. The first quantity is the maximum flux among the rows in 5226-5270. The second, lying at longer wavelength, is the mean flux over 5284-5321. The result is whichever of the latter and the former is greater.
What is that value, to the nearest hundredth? 1.88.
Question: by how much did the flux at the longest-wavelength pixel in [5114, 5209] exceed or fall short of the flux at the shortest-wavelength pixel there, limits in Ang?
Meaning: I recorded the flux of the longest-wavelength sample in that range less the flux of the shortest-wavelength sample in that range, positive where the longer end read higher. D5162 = -0.2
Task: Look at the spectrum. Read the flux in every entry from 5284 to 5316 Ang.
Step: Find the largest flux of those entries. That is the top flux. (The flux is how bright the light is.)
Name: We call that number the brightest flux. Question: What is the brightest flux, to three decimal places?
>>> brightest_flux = 1.712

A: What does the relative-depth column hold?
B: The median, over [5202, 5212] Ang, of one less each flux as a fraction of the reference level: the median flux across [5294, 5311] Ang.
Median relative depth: 0.17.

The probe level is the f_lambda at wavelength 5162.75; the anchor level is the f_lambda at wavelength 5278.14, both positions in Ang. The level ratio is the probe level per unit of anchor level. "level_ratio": 0.75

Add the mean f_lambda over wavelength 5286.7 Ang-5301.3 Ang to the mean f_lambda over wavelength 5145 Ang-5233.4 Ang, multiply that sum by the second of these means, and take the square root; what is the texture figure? 1.86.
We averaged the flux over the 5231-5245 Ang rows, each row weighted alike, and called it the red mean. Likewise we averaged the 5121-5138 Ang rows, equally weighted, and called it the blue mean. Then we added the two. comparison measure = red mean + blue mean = 2.80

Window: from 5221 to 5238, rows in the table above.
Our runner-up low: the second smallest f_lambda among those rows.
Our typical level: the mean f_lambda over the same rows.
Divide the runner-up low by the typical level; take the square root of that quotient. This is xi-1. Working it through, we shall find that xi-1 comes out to 0.95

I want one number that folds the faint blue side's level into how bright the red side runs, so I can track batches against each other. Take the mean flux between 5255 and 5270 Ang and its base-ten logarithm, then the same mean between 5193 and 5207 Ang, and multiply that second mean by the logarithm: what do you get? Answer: 0.17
